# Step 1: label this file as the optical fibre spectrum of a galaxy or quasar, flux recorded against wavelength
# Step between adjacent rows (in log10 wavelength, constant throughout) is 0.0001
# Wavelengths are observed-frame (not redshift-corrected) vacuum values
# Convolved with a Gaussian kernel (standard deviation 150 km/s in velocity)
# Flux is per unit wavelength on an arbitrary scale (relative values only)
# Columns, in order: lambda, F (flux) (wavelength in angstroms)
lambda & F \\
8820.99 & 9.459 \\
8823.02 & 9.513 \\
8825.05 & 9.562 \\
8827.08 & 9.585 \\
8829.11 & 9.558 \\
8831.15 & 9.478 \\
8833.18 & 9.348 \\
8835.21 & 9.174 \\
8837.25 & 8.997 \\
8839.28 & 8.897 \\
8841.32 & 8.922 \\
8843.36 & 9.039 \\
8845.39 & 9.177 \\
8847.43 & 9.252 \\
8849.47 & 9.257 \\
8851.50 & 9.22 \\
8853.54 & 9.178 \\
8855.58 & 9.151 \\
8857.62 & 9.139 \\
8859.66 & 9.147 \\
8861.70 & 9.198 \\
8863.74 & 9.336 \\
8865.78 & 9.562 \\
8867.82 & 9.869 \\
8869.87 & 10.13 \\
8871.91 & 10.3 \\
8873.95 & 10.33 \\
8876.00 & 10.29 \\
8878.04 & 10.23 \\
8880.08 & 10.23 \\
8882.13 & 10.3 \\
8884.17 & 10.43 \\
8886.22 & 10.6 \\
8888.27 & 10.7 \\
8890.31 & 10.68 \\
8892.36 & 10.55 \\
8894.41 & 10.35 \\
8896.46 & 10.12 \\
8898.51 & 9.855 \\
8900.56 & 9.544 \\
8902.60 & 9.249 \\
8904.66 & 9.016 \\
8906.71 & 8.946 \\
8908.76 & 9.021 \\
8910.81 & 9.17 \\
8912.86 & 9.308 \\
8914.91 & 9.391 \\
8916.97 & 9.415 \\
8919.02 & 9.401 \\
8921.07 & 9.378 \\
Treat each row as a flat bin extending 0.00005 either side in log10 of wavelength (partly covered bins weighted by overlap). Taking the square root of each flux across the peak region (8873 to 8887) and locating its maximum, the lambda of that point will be 8886.22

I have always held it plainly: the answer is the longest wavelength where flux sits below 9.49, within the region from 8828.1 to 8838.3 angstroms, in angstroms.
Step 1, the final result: 8837.25 angstroms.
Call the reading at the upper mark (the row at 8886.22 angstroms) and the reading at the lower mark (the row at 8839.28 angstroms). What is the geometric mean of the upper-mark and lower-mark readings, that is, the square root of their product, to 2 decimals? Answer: 9.71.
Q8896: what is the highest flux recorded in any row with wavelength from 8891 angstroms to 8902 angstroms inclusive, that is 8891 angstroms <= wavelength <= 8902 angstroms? 10.55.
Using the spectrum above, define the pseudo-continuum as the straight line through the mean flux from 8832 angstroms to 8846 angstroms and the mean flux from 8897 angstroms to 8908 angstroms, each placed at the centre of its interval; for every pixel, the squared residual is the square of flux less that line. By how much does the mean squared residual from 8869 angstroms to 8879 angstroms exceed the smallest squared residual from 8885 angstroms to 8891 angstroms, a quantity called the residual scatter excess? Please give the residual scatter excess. -0.7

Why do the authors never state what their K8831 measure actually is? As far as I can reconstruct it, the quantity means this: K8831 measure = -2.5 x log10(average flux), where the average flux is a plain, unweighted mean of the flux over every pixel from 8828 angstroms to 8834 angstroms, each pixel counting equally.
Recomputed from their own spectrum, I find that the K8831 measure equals -2.440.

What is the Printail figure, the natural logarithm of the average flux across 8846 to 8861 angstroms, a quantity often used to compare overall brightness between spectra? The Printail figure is 2.22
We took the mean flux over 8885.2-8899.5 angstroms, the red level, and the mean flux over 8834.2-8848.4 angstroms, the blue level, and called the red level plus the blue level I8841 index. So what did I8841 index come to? 19.5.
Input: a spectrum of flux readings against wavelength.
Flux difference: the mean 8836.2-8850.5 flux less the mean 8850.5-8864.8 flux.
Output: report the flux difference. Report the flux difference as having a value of -0.12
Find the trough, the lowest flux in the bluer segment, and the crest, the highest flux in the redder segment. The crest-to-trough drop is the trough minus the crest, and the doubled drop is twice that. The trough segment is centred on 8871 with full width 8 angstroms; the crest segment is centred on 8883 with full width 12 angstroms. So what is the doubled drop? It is -1.7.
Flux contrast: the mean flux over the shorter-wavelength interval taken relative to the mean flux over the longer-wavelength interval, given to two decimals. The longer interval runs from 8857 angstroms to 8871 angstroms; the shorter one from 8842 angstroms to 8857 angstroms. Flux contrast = 0.97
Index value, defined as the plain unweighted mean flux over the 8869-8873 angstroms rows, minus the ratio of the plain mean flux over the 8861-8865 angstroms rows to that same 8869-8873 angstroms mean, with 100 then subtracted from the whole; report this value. -90.7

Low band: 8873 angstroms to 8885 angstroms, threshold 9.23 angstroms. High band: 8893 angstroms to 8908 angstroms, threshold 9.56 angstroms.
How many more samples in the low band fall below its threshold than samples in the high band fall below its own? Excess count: -4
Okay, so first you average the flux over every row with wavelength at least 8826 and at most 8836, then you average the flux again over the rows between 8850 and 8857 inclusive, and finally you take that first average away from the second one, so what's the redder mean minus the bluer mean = -0.2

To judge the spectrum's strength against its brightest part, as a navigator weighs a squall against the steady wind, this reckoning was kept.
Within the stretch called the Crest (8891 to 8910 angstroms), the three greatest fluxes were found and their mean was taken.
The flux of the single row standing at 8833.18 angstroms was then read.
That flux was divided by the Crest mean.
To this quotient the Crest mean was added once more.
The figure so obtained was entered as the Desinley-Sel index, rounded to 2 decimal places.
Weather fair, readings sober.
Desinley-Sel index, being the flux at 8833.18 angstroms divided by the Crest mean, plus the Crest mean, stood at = 11.24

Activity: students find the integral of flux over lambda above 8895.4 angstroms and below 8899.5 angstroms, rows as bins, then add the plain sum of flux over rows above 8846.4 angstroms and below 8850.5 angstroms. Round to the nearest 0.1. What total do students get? 59.4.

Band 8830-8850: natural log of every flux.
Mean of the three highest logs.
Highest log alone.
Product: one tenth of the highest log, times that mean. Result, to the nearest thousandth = 0.503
